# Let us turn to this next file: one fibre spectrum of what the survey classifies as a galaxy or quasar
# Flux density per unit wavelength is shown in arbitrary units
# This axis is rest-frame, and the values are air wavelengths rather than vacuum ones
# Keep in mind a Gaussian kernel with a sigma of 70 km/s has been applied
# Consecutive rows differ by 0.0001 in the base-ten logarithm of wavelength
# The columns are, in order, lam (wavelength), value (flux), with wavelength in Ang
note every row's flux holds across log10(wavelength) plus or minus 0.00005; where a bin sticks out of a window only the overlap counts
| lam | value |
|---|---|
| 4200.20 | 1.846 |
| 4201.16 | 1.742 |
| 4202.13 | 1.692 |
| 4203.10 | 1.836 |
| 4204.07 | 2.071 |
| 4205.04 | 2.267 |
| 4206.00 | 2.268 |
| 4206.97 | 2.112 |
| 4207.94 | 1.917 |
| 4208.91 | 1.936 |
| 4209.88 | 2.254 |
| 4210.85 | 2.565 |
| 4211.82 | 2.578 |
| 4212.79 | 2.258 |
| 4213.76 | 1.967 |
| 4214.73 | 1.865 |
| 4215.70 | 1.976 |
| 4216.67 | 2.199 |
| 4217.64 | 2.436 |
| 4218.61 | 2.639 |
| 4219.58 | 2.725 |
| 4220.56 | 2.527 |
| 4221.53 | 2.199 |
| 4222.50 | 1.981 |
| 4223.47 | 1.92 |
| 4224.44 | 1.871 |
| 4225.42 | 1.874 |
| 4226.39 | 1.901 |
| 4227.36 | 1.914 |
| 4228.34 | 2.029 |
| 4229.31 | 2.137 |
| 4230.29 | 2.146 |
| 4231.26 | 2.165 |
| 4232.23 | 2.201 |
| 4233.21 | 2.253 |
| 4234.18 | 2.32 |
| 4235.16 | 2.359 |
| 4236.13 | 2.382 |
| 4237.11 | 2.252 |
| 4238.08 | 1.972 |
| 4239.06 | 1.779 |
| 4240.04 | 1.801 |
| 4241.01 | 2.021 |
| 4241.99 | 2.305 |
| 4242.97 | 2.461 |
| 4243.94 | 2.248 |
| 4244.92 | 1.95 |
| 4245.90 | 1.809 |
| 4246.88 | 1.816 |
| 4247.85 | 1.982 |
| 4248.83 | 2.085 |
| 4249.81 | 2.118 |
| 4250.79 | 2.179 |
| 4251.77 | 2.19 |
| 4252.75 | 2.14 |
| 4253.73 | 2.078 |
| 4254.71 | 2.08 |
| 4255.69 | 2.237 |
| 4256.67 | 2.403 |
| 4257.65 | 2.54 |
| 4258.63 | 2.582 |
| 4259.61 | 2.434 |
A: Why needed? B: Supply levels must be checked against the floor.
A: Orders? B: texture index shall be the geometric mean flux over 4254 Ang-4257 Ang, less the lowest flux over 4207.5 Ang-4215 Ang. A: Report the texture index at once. 0.37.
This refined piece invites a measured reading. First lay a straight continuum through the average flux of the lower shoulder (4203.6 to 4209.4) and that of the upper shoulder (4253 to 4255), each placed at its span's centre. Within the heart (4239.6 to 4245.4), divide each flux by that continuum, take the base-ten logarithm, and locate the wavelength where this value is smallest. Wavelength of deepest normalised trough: 4240.04 Ang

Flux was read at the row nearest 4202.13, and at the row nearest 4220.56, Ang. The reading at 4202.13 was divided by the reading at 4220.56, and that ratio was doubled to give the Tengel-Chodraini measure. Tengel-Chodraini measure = 1.3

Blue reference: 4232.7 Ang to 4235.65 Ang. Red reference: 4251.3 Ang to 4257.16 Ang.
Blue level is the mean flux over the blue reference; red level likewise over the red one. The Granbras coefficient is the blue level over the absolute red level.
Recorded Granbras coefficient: 1.06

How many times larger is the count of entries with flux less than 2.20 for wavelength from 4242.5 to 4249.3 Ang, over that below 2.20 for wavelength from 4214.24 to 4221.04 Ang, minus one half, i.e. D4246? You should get 1.2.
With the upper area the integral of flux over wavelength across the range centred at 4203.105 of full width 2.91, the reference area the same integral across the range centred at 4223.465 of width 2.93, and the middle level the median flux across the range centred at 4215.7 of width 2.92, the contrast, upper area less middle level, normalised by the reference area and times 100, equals 61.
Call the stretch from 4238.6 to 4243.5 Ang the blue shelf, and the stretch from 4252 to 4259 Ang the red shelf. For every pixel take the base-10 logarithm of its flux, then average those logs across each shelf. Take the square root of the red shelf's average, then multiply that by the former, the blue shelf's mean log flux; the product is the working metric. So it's 0.188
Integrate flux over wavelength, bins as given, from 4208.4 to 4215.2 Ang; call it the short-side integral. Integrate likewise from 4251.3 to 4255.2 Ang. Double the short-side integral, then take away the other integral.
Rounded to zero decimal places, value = 22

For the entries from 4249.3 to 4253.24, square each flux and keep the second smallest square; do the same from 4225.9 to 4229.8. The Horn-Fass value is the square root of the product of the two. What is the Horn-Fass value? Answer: 4.10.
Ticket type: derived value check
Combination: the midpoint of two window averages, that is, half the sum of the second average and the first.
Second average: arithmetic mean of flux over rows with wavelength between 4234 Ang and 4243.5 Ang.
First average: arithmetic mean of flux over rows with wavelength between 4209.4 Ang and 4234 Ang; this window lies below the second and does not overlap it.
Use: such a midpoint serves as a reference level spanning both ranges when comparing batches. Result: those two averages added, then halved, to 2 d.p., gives 2.17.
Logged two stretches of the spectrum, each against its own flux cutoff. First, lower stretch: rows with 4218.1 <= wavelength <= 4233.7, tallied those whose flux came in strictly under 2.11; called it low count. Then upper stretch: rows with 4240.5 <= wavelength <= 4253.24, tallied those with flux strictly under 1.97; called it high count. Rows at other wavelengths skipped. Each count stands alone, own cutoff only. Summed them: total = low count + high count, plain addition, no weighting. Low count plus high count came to 10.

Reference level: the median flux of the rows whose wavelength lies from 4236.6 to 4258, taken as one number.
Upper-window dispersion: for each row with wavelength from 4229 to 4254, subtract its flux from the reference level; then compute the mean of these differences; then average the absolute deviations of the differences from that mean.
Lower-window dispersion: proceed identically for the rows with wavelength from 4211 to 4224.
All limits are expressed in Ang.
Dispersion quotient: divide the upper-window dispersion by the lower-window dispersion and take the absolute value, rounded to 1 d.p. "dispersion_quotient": 0.6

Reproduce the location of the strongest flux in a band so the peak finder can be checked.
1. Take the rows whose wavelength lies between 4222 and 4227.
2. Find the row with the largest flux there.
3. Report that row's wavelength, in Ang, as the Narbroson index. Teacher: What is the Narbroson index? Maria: 4222.50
